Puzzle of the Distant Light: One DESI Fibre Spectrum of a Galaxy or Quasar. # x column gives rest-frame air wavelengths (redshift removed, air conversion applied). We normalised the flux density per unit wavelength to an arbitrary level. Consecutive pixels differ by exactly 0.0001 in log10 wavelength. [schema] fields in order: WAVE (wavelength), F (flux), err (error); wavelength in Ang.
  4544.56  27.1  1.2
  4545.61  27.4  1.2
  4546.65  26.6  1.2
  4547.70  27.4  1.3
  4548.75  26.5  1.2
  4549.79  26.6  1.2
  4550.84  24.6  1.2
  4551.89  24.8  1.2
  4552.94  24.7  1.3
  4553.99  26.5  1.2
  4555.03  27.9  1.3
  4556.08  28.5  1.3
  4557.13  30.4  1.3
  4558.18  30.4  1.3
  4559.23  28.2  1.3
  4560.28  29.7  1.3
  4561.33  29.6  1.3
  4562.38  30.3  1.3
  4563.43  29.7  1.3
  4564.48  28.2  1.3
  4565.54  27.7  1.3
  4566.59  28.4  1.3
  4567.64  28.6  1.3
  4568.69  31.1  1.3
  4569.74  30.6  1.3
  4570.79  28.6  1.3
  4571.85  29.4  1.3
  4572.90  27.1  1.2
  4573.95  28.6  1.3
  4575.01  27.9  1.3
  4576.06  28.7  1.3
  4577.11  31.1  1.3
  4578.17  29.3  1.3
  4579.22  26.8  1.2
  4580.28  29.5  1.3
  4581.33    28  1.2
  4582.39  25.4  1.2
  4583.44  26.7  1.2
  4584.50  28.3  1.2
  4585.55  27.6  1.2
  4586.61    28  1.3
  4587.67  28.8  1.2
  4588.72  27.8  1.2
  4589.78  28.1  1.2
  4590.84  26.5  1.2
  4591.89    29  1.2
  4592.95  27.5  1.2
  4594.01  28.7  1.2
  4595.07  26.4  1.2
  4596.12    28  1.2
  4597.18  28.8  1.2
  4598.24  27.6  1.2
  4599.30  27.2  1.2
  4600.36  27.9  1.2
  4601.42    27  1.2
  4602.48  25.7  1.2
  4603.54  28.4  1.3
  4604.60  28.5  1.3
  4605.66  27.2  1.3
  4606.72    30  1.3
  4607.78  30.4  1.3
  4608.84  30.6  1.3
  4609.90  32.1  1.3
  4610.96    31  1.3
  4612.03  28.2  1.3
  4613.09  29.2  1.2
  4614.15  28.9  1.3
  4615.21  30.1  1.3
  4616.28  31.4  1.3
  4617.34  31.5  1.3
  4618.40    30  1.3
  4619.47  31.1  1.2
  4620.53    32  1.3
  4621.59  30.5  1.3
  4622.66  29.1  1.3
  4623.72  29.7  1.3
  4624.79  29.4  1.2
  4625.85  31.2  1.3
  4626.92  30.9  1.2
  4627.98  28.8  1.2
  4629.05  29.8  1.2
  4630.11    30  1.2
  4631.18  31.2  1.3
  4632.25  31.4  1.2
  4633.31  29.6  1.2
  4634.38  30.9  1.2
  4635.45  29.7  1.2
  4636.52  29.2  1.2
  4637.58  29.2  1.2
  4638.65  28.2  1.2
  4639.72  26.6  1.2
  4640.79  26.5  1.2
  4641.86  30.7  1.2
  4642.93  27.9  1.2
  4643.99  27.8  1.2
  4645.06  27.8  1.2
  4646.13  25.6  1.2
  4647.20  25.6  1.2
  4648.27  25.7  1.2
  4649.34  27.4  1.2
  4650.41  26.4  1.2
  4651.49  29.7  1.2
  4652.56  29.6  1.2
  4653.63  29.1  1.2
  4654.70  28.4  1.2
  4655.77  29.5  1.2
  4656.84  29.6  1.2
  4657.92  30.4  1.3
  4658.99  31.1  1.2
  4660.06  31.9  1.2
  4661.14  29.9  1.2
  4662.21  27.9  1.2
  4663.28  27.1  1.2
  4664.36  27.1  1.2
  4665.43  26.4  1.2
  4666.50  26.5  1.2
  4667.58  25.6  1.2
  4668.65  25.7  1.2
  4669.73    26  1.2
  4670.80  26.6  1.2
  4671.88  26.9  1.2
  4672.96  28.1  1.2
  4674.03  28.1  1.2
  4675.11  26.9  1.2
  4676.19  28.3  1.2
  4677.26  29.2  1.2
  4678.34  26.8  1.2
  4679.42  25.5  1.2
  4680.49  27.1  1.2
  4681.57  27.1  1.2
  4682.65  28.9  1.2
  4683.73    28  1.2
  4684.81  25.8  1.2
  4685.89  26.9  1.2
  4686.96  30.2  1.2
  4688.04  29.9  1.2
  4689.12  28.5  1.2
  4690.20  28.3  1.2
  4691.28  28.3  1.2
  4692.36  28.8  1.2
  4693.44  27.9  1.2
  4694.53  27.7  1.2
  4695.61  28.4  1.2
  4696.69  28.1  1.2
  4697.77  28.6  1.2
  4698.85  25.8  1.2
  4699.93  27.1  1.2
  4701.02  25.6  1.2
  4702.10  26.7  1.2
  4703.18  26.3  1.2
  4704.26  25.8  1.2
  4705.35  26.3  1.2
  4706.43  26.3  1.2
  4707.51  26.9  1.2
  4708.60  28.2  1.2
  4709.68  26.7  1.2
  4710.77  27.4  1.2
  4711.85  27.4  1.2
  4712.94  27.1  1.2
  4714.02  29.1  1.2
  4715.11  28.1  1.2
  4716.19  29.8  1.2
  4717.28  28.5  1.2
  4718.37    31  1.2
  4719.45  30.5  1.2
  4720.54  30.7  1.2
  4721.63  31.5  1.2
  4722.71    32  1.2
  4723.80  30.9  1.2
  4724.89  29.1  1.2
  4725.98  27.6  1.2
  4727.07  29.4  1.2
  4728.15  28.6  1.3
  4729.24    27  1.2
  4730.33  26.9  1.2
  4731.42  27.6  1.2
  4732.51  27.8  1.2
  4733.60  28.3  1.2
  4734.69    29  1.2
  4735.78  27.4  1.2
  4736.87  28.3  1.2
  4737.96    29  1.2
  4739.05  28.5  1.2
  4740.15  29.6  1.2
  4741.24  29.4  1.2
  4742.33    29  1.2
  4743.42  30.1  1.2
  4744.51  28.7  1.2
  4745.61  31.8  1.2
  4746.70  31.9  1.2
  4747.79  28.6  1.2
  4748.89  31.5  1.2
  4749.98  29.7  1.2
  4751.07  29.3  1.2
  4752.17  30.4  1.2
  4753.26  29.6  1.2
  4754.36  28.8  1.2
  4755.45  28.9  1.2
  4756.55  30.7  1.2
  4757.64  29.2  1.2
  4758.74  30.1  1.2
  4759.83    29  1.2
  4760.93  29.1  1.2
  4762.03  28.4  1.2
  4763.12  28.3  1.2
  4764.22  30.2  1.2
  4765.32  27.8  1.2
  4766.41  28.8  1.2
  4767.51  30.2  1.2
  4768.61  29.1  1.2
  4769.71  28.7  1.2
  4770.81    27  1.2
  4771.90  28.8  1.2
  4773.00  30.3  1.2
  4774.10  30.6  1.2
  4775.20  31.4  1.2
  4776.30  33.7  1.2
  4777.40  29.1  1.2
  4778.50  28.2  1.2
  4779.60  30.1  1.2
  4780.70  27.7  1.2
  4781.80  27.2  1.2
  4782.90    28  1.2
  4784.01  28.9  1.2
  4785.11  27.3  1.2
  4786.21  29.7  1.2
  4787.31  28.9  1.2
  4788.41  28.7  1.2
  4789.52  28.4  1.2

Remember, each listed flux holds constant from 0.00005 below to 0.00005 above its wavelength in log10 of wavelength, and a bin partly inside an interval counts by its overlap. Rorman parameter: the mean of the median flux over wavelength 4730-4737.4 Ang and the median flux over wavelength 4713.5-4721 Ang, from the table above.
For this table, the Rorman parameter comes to 28.8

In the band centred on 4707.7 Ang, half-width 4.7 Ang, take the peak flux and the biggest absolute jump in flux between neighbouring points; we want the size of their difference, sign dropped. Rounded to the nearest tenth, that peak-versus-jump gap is 26.7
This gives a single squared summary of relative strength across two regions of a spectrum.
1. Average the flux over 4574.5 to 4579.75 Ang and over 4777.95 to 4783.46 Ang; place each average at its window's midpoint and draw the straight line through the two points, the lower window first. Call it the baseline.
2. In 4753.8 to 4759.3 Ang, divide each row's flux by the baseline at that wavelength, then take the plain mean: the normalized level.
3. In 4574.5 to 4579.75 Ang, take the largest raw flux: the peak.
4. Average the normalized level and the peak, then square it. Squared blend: 258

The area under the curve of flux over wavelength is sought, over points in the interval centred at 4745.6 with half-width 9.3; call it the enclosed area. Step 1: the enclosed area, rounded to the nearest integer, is 551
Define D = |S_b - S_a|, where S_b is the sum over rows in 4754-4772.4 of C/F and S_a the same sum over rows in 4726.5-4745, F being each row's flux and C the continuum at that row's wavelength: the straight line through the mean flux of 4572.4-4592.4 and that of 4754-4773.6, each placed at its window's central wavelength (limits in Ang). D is 0.21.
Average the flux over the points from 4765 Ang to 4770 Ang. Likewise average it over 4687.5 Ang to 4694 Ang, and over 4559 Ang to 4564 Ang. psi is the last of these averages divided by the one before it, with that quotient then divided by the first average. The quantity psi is 0.036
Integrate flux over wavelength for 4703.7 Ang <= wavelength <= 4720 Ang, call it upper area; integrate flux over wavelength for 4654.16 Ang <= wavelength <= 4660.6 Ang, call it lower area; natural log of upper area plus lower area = 6.48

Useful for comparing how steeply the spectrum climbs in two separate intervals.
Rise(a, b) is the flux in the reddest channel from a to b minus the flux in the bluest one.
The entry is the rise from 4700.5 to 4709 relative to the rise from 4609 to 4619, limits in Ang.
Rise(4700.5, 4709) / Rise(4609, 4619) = -1.2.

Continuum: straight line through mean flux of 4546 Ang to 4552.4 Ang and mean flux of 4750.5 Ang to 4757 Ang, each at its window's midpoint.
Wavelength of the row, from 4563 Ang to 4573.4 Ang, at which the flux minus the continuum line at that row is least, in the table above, 4572.90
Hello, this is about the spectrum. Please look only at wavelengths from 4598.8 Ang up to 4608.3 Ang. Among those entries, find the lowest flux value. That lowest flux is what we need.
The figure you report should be 25.7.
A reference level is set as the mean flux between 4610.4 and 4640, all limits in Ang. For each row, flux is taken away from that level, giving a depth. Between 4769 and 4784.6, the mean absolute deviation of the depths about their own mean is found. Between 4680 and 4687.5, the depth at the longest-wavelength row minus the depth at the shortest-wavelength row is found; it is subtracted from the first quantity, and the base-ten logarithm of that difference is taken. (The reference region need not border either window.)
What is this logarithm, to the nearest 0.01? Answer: 0.65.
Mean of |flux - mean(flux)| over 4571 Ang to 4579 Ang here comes 0.91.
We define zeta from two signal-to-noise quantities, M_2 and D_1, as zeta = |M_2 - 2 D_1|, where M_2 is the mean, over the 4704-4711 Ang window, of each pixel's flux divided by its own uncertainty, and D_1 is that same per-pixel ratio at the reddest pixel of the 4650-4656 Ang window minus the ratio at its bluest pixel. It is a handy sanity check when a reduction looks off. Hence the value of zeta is 17.2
